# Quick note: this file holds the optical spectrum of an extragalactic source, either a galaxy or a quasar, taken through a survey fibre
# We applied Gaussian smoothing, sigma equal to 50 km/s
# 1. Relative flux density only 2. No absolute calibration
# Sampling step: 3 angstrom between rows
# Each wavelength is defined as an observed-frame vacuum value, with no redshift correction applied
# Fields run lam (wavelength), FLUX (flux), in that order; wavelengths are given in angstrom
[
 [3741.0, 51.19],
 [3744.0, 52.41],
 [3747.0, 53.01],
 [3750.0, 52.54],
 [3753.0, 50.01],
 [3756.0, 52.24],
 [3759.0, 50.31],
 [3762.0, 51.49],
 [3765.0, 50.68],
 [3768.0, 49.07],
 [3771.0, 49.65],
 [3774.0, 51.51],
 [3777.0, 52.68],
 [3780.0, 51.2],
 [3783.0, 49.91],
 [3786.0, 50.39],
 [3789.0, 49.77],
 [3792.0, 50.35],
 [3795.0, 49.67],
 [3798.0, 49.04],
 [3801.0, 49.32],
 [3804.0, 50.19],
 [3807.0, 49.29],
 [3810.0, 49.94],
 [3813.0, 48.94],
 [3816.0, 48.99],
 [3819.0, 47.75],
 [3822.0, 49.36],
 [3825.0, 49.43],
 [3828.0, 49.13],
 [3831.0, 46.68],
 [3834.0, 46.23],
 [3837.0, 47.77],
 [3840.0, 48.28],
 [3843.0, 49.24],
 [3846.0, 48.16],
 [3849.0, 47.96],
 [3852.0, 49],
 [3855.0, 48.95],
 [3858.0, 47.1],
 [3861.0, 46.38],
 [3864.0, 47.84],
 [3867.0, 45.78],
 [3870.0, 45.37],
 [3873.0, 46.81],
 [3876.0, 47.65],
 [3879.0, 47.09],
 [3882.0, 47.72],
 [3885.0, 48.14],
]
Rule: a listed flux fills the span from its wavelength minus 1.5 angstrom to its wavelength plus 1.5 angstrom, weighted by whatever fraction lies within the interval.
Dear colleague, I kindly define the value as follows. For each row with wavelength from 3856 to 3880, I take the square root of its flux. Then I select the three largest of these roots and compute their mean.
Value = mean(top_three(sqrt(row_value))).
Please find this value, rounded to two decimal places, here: 6.89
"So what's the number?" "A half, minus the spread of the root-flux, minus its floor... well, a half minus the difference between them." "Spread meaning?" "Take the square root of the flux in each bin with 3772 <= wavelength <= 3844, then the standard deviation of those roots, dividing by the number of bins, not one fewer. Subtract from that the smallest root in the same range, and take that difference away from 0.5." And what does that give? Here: 7.20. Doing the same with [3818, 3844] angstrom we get 7.22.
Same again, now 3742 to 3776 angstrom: 7.42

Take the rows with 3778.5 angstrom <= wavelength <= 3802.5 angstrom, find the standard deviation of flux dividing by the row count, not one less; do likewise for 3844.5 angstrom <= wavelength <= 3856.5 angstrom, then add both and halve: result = 0.55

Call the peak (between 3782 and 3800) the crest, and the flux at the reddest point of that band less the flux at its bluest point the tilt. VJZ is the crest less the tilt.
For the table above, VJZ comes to 51.3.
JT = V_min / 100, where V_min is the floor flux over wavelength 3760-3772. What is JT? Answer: 0.491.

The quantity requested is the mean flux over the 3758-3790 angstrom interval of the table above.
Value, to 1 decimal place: 50.6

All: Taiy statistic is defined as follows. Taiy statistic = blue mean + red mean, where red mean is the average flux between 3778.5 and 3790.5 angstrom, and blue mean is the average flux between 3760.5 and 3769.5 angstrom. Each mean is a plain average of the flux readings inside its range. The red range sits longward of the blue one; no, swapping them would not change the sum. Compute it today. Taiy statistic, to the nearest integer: 101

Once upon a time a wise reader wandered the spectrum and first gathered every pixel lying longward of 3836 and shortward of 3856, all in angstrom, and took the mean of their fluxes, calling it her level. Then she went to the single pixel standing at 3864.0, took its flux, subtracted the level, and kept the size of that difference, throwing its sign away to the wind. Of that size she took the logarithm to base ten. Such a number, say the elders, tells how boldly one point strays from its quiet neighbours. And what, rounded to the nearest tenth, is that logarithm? -0.2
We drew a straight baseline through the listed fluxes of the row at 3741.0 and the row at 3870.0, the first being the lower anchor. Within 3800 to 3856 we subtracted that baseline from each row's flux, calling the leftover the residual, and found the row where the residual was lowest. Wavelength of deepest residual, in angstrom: 3834.0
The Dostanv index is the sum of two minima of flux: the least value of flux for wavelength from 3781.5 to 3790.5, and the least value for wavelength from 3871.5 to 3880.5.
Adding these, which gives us 96.6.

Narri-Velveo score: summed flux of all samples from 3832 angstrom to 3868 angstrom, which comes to 573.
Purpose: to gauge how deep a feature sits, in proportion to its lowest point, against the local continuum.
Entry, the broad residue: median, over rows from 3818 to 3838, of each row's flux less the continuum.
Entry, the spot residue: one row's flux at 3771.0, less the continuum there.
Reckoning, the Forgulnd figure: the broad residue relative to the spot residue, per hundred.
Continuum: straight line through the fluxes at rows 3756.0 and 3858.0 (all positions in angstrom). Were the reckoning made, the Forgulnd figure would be 21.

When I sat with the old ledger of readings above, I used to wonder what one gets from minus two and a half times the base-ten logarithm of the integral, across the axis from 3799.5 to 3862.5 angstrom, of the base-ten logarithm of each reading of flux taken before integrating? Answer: -5.1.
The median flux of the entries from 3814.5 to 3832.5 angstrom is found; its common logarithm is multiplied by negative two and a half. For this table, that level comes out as -4.23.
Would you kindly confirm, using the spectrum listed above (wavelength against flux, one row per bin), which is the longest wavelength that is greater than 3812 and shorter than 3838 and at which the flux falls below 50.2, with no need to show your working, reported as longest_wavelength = 3837.0 angstrom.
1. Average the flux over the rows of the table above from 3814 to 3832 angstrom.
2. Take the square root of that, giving 6.97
